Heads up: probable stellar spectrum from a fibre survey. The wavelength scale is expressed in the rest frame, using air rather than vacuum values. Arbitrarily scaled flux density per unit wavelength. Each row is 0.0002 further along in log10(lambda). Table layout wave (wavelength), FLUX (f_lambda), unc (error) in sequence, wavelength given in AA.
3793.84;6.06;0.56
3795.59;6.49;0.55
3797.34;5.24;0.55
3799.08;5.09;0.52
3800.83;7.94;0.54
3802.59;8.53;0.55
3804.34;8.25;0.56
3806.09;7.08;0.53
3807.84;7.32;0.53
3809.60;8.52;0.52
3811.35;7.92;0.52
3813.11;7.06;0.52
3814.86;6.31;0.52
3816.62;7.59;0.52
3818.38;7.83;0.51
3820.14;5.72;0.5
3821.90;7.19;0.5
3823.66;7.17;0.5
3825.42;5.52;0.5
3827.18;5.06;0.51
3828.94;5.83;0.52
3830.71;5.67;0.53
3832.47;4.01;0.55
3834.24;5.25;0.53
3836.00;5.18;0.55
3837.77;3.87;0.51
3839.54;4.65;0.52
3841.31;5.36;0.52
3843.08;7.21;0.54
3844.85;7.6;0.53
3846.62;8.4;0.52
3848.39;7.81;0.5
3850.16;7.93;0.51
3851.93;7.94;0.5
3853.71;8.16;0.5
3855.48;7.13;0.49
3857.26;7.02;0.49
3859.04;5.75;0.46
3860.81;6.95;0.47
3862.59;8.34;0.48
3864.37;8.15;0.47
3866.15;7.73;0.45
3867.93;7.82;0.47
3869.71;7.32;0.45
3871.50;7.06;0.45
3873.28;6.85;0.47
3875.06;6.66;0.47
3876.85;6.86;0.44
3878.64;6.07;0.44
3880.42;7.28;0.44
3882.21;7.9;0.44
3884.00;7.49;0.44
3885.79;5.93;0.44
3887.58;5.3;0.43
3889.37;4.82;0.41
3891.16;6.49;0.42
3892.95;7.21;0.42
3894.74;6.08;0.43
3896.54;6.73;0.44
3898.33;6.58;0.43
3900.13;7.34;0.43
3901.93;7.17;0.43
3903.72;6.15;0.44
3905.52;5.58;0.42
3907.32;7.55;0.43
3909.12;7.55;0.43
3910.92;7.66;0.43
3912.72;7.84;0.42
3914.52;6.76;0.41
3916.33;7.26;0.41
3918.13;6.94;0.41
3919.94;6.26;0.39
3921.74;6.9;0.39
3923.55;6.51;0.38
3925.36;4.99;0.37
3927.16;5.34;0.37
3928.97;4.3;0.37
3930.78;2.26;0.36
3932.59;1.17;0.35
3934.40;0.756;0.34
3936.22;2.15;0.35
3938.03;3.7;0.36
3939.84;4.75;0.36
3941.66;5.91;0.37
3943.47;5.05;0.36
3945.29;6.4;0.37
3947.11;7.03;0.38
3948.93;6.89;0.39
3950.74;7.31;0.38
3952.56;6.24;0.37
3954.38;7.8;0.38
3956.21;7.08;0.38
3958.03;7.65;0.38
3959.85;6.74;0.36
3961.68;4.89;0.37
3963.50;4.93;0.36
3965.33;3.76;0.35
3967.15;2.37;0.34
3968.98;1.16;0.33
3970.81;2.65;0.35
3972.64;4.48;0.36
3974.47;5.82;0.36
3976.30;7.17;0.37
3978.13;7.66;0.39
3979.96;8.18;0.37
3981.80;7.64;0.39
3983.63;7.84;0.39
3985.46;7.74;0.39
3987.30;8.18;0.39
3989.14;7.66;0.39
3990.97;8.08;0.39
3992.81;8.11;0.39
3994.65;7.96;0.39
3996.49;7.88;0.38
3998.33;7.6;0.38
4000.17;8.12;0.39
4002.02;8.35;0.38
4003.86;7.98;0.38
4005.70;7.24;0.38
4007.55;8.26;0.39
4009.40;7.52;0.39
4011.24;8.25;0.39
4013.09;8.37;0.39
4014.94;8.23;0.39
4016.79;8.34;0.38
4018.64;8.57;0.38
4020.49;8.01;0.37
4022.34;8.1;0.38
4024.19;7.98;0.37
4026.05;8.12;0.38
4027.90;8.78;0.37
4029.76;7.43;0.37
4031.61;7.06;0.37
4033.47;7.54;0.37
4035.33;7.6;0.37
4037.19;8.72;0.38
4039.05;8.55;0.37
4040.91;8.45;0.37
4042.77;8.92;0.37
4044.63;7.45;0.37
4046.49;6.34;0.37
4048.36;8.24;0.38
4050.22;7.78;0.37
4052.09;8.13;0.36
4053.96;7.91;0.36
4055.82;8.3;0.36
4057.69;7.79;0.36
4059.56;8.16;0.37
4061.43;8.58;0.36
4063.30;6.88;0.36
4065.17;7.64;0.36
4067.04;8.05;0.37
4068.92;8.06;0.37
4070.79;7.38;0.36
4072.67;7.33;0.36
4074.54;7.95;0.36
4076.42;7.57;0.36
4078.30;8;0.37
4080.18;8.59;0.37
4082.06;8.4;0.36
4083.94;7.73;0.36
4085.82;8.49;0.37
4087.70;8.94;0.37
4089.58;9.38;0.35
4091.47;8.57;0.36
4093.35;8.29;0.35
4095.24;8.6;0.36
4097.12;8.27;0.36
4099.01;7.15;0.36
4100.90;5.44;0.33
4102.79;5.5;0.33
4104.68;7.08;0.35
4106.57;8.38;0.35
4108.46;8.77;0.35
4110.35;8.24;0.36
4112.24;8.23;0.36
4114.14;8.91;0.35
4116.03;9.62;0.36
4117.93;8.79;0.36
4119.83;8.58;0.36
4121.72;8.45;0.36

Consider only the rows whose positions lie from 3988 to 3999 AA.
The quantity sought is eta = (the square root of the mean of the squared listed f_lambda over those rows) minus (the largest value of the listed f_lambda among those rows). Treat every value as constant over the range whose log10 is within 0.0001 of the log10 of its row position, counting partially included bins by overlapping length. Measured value -0.23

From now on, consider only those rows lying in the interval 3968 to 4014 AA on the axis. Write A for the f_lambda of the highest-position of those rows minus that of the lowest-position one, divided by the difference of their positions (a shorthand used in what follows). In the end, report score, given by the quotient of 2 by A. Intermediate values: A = 0.16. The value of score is 12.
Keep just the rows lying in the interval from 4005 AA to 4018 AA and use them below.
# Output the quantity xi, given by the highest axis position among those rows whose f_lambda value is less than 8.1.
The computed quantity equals 4009.40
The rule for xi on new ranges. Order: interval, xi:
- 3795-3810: 3807.84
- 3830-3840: 3839.54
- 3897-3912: 3910.92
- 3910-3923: 3921.74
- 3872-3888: 3887.58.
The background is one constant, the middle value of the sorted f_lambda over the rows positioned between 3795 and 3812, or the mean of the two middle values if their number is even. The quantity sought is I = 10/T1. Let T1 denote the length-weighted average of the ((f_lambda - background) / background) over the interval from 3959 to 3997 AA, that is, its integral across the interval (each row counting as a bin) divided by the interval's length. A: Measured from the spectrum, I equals -54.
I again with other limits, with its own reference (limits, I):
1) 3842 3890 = -169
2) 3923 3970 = -28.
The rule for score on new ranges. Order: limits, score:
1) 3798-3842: 313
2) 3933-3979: 13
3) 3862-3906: -31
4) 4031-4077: 176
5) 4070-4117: 40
